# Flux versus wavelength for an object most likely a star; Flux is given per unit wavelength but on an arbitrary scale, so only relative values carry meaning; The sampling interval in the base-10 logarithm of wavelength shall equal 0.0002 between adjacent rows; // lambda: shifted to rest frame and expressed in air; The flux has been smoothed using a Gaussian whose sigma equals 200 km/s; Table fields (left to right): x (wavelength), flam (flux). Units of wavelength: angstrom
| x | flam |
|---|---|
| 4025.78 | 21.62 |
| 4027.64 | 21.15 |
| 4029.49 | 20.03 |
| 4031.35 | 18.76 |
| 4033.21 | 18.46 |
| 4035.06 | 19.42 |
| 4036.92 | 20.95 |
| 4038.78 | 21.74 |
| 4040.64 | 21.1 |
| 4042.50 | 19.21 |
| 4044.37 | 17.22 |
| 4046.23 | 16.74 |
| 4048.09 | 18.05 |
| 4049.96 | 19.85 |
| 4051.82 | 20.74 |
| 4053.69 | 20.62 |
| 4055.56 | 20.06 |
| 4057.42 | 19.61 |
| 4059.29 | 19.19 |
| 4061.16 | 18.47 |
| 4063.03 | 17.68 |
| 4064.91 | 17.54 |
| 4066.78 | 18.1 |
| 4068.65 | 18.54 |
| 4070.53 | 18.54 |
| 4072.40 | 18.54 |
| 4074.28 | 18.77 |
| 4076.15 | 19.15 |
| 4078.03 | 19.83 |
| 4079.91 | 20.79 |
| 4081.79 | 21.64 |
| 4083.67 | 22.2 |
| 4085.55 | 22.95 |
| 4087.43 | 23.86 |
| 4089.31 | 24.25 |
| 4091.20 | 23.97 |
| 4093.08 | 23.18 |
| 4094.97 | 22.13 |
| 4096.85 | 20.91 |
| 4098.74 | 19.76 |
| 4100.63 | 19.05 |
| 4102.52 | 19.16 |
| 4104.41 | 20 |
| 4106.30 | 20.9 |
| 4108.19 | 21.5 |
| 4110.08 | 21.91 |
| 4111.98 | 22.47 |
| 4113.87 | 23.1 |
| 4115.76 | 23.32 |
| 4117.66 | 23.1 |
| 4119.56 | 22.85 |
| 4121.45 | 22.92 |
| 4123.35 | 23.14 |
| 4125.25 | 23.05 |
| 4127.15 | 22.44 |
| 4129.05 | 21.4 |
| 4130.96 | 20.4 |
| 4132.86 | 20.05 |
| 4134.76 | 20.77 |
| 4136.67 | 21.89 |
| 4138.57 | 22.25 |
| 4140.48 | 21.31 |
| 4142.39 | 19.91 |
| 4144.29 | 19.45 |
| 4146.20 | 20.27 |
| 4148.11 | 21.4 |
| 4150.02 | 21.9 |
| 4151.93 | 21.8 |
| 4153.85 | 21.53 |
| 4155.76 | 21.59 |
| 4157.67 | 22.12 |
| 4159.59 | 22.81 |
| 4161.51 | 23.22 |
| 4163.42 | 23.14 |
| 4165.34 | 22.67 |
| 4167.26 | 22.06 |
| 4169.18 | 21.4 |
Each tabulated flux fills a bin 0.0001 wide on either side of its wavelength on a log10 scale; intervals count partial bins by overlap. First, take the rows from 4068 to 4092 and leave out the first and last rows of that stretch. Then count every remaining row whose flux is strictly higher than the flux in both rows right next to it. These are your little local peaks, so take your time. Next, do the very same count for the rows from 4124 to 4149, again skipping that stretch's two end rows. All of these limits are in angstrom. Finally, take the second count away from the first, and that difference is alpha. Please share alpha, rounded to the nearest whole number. 0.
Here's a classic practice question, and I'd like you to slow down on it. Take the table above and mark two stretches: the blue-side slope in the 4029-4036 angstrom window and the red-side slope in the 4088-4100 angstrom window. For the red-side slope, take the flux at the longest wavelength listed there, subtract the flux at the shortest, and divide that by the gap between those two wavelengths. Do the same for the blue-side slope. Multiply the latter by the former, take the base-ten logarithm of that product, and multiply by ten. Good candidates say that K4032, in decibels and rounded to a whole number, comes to -13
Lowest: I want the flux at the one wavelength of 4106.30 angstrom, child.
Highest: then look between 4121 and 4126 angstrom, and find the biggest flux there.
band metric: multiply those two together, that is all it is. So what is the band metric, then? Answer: 484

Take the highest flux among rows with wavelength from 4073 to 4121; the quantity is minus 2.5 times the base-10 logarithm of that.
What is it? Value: -3.46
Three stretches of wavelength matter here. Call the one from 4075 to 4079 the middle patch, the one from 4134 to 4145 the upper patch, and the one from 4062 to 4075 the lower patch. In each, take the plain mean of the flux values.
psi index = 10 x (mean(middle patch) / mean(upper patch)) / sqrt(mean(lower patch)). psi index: 2.18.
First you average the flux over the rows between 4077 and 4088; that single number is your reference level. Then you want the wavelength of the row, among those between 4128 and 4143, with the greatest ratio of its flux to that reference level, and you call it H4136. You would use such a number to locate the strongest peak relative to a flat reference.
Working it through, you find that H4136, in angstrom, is 4138.57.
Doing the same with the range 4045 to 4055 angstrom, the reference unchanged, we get 4051.82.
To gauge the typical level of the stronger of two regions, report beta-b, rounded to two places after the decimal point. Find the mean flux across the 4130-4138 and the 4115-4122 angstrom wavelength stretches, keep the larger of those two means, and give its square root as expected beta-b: 4.80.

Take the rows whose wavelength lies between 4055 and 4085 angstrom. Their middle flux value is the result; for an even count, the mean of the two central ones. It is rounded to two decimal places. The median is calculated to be 18.96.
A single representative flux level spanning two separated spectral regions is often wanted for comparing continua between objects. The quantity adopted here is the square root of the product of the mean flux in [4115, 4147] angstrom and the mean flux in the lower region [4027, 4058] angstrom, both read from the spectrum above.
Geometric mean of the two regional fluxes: 20.6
